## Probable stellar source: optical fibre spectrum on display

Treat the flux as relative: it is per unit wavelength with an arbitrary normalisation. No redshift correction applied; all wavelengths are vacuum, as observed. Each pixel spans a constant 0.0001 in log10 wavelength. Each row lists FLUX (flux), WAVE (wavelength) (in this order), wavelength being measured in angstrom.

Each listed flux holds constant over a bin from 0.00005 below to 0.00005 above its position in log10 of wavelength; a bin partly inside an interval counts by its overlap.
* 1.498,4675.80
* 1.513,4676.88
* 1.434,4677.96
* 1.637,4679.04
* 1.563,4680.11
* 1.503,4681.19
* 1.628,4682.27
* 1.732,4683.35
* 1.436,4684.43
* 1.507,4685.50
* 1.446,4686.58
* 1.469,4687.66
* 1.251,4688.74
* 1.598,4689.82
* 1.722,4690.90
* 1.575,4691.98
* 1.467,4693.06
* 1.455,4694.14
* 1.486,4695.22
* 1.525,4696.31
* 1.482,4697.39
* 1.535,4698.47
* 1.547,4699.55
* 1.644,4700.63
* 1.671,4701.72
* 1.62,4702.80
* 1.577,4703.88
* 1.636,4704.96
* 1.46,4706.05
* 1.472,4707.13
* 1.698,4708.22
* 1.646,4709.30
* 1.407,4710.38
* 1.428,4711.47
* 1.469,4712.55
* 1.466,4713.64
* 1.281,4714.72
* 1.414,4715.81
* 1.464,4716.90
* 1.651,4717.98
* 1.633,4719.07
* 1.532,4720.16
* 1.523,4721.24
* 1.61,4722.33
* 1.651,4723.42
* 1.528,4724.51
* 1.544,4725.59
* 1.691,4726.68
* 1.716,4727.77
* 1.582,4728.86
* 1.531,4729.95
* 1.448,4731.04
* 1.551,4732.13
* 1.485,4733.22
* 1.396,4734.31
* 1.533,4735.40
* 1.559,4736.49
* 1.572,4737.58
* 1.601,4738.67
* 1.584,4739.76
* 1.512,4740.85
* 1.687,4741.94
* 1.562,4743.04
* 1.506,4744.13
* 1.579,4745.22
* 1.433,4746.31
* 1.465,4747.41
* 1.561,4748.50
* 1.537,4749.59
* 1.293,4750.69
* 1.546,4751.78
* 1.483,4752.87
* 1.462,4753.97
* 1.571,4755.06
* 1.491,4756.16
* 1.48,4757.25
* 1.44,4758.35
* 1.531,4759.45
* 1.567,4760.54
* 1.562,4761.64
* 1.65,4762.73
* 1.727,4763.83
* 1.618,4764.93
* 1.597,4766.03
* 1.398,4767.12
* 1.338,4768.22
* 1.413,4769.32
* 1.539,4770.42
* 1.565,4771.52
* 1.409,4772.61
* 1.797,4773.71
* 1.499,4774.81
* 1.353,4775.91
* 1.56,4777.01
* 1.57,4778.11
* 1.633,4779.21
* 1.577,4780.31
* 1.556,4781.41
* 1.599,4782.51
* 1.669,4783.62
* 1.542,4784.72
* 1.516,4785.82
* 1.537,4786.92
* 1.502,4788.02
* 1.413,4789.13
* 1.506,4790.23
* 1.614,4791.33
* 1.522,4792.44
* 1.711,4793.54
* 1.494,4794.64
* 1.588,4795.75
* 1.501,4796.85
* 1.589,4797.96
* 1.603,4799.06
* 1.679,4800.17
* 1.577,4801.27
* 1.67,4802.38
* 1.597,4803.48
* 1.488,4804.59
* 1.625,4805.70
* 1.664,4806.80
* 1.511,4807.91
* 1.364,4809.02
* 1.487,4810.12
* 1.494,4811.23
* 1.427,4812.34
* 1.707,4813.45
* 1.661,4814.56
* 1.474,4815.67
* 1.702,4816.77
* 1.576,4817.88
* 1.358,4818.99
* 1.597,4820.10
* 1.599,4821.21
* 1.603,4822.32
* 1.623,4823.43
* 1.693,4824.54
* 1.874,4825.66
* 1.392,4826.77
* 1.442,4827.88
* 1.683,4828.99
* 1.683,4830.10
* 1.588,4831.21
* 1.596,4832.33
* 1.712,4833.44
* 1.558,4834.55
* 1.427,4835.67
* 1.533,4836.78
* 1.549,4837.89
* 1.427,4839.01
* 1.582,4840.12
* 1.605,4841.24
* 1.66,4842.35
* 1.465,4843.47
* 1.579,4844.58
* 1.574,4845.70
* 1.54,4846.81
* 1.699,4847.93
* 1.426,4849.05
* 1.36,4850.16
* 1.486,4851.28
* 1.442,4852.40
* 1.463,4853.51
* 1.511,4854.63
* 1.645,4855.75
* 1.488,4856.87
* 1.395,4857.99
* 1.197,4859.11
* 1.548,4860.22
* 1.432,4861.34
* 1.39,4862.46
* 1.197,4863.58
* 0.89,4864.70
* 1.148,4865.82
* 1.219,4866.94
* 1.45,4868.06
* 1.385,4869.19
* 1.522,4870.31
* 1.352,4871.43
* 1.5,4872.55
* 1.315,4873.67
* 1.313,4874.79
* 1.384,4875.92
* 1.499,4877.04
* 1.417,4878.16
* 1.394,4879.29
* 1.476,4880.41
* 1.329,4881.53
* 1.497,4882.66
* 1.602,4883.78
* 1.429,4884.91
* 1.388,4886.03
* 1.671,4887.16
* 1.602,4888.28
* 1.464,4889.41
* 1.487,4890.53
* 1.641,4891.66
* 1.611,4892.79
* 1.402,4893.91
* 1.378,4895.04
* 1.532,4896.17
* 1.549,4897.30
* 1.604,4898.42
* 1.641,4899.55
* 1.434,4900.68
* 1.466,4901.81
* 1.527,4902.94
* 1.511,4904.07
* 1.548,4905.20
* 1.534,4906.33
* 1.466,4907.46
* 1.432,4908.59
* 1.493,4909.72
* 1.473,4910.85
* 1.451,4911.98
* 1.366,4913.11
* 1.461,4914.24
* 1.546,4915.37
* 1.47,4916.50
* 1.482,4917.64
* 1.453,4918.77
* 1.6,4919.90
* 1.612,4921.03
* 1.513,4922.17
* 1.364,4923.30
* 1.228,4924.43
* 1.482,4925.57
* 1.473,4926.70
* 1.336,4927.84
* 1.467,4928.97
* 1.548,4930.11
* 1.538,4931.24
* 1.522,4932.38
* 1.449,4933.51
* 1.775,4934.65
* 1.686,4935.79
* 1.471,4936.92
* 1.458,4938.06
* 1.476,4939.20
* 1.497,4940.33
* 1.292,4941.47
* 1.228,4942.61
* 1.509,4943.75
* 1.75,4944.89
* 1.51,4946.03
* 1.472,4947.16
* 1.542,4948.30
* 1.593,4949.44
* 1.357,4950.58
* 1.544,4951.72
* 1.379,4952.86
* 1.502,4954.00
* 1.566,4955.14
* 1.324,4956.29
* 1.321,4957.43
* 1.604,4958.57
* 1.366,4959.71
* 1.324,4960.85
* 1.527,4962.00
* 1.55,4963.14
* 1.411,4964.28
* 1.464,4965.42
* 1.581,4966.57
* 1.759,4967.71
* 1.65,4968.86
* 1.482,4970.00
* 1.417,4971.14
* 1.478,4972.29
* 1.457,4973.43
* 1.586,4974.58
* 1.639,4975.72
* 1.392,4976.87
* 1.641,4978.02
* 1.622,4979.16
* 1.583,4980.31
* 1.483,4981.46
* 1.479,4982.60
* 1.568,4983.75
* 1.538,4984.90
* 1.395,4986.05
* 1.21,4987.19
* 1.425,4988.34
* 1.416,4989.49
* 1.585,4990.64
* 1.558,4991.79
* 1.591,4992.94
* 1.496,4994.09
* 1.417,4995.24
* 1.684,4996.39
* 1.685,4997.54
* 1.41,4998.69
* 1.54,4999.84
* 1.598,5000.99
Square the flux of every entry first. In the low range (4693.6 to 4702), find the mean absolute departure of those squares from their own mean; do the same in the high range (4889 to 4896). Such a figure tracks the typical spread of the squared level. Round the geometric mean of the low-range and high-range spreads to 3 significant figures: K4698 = 0.218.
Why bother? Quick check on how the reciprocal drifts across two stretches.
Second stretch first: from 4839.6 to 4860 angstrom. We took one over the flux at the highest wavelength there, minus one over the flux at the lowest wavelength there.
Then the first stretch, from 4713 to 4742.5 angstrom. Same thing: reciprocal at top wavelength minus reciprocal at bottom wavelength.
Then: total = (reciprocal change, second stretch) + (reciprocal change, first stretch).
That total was 0.114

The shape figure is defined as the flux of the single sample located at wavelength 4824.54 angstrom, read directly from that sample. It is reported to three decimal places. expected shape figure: 1.693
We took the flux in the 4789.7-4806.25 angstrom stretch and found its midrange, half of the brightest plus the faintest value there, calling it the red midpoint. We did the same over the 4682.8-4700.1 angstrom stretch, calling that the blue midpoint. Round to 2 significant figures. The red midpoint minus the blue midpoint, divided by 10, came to 0.011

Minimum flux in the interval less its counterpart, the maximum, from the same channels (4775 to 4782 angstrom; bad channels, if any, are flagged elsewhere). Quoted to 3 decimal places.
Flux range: -0.280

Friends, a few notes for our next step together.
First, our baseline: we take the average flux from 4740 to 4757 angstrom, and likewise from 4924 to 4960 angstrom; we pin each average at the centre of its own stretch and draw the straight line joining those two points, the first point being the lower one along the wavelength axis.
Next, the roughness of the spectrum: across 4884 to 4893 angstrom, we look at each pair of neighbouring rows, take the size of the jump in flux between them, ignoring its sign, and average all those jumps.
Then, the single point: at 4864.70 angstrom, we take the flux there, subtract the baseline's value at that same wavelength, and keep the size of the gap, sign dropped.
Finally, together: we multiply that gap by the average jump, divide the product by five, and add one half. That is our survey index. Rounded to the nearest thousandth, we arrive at 0.513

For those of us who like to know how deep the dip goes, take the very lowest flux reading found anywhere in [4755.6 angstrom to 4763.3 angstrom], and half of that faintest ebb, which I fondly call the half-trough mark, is 0.72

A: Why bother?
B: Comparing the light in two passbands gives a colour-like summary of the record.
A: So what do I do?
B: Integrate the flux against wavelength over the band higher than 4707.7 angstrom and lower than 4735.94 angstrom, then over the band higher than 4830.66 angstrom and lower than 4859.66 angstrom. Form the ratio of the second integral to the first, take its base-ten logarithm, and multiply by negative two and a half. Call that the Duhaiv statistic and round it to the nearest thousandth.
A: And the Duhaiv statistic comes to -0.018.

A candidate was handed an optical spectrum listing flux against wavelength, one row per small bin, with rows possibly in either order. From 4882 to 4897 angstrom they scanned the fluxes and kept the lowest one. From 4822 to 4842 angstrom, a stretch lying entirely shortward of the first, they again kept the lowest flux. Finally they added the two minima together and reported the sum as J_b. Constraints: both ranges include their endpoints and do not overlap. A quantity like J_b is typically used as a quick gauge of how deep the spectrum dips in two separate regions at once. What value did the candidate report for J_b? 2.77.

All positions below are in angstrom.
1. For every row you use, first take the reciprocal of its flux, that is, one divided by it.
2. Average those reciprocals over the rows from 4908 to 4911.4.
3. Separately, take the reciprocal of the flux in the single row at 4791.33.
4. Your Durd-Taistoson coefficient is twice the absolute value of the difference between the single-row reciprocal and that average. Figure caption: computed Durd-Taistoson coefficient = 0.13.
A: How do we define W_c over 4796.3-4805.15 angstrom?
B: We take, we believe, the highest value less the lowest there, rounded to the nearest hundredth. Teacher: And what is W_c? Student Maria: 0.19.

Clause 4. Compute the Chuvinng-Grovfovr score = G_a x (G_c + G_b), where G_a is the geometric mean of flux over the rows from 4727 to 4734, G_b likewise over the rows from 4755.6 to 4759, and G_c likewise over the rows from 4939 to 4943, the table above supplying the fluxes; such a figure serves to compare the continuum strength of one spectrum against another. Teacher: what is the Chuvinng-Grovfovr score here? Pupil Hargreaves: 4.4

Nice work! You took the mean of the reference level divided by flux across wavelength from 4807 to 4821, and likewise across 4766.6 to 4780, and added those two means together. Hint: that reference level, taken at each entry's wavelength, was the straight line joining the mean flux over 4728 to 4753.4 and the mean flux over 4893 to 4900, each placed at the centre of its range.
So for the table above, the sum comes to 2.02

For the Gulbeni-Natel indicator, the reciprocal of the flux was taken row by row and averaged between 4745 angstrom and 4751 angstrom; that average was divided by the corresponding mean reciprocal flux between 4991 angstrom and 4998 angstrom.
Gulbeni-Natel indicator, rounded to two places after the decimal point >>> 1.06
